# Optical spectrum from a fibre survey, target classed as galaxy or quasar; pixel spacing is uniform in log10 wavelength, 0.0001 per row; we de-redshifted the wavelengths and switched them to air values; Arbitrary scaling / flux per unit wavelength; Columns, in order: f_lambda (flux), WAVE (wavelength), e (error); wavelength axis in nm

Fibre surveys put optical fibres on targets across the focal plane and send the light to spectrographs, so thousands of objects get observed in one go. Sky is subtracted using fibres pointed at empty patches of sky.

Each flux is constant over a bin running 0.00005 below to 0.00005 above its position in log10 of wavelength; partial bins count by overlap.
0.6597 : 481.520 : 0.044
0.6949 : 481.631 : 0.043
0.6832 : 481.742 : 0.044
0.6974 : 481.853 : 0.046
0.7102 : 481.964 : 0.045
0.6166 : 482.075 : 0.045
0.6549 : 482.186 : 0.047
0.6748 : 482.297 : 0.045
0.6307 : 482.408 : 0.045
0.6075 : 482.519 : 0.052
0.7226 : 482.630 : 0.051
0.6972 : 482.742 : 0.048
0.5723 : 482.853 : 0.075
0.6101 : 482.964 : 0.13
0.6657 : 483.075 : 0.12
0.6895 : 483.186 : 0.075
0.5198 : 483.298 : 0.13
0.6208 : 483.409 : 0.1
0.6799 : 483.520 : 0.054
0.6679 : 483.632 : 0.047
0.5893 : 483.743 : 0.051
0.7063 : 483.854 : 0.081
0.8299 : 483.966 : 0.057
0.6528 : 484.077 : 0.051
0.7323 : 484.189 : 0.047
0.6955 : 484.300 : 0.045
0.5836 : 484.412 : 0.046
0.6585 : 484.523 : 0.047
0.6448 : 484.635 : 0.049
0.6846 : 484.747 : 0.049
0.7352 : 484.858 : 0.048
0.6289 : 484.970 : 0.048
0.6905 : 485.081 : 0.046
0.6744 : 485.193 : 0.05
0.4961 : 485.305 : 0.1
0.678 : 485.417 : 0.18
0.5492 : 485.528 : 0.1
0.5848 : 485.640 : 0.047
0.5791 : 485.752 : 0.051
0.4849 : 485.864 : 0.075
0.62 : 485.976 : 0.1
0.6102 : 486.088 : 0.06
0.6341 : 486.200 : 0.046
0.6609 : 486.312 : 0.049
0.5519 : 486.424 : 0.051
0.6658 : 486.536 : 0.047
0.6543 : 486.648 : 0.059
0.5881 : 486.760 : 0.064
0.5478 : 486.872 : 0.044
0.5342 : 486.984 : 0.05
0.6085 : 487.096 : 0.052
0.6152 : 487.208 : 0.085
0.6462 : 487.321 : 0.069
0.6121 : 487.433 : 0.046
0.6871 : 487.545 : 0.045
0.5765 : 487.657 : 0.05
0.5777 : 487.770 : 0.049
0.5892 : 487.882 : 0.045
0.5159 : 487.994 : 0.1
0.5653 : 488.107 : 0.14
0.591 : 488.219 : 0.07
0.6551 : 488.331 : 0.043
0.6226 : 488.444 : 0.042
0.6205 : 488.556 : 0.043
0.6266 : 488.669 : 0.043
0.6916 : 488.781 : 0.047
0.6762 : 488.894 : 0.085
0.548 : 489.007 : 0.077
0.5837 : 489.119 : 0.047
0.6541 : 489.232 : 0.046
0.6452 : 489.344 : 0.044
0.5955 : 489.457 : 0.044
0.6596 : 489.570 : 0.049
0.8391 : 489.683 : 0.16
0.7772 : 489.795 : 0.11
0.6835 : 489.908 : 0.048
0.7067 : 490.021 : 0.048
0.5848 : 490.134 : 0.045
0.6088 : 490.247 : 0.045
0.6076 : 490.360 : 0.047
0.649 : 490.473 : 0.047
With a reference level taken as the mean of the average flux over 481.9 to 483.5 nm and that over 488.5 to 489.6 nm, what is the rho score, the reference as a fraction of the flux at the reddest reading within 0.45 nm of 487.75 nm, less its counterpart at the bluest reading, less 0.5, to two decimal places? -0.36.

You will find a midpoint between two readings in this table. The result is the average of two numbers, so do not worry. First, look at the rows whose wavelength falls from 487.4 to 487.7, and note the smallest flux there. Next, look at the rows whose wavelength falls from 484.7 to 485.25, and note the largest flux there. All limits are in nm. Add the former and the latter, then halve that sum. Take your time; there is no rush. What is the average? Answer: 0.656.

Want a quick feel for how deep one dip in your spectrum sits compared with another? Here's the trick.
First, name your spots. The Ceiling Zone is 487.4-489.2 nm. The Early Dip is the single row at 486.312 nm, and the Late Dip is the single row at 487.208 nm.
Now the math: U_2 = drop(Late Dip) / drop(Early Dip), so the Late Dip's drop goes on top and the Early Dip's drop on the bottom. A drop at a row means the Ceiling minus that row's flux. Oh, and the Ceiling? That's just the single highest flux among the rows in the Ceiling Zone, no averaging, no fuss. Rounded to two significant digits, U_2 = 2.5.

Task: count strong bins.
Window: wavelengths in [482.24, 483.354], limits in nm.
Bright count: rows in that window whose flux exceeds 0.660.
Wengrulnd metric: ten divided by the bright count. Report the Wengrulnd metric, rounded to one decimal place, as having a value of 2.0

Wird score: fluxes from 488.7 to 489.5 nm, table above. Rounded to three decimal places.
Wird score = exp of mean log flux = 0.626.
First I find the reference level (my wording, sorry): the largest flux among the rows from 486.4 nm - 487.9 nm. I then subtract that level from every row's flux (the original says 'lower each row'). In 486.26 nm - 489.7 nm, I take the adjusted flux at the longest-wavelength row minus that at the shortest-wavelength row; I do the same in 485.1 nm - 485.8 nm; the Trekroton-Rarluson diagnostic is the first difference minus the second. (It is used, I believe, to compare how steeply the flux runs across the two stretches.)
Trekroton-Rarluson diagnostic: 0.27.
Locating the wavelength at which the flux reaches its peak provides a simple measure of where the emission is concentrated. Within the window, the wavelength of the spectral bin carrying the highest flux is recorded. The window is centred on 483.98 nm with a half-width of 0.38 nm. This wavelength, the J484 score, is 483.966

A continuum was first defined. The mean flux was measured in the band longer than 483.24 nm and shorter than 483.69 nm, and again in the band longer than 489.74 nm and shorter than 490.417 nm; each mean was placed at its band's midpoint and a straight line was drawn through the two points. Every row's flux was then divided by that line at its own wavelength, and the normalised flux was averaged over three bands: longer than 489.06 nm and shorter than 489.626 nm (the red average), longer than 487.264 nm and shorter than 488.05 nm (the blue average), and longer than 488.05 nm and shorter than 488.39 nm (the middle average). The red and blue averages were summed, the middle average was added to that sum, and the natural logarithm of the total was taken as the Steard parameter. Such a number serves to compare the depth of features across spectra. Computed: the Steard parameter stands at 1.03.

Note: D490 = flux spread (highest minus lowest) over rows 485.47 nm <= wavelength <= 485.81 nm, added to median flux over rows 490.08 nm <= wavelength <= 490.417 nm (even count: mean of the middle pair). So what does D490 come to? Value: 0.64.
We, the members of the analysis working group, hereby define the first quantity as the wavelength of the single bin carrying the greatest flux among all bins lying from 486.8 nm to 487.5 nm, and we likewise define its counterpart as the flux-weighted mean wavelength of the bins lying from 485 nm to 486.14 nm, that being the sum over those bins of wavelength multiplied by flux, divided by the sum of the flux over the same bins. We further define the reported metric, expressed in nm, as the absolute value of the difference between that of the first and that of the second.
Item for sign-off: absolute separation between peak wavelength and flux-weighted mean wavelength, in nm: 1.75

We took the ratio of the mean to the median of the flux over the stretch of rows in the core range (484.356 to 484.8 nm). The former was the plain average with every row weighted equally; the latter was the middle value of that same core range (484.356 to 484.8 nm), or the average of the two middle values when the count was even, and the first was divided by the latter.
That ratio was 0.99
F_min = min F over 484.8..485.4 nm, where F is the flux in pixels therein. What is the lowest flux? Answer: 0.4961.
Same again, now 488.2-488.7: 0.591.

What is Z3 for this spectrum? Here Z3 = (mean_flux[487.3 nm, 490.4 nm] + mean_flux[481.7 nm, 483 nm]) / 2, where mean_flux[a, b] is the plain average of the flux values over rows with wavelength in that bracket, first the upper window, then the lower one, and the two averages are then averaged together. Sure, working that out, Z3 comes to 0.645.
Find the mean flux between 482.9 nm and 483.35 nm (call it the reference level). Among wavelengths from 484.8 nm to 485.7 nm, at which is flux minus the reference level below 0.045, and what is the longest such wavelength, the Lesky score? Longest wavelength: 485.640 nm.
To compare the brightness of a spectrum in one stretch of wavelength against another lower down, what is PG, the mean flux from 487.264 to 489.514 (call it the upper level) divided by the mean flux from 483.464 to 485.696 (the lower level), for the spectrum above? 0.93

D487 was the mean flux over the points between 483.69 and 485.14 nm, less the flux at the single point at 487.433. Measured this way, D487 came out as 0.07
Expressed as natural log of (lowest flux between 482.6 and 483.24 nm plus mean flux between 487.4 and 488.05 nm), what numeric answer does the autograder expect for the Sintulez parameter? 0.15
